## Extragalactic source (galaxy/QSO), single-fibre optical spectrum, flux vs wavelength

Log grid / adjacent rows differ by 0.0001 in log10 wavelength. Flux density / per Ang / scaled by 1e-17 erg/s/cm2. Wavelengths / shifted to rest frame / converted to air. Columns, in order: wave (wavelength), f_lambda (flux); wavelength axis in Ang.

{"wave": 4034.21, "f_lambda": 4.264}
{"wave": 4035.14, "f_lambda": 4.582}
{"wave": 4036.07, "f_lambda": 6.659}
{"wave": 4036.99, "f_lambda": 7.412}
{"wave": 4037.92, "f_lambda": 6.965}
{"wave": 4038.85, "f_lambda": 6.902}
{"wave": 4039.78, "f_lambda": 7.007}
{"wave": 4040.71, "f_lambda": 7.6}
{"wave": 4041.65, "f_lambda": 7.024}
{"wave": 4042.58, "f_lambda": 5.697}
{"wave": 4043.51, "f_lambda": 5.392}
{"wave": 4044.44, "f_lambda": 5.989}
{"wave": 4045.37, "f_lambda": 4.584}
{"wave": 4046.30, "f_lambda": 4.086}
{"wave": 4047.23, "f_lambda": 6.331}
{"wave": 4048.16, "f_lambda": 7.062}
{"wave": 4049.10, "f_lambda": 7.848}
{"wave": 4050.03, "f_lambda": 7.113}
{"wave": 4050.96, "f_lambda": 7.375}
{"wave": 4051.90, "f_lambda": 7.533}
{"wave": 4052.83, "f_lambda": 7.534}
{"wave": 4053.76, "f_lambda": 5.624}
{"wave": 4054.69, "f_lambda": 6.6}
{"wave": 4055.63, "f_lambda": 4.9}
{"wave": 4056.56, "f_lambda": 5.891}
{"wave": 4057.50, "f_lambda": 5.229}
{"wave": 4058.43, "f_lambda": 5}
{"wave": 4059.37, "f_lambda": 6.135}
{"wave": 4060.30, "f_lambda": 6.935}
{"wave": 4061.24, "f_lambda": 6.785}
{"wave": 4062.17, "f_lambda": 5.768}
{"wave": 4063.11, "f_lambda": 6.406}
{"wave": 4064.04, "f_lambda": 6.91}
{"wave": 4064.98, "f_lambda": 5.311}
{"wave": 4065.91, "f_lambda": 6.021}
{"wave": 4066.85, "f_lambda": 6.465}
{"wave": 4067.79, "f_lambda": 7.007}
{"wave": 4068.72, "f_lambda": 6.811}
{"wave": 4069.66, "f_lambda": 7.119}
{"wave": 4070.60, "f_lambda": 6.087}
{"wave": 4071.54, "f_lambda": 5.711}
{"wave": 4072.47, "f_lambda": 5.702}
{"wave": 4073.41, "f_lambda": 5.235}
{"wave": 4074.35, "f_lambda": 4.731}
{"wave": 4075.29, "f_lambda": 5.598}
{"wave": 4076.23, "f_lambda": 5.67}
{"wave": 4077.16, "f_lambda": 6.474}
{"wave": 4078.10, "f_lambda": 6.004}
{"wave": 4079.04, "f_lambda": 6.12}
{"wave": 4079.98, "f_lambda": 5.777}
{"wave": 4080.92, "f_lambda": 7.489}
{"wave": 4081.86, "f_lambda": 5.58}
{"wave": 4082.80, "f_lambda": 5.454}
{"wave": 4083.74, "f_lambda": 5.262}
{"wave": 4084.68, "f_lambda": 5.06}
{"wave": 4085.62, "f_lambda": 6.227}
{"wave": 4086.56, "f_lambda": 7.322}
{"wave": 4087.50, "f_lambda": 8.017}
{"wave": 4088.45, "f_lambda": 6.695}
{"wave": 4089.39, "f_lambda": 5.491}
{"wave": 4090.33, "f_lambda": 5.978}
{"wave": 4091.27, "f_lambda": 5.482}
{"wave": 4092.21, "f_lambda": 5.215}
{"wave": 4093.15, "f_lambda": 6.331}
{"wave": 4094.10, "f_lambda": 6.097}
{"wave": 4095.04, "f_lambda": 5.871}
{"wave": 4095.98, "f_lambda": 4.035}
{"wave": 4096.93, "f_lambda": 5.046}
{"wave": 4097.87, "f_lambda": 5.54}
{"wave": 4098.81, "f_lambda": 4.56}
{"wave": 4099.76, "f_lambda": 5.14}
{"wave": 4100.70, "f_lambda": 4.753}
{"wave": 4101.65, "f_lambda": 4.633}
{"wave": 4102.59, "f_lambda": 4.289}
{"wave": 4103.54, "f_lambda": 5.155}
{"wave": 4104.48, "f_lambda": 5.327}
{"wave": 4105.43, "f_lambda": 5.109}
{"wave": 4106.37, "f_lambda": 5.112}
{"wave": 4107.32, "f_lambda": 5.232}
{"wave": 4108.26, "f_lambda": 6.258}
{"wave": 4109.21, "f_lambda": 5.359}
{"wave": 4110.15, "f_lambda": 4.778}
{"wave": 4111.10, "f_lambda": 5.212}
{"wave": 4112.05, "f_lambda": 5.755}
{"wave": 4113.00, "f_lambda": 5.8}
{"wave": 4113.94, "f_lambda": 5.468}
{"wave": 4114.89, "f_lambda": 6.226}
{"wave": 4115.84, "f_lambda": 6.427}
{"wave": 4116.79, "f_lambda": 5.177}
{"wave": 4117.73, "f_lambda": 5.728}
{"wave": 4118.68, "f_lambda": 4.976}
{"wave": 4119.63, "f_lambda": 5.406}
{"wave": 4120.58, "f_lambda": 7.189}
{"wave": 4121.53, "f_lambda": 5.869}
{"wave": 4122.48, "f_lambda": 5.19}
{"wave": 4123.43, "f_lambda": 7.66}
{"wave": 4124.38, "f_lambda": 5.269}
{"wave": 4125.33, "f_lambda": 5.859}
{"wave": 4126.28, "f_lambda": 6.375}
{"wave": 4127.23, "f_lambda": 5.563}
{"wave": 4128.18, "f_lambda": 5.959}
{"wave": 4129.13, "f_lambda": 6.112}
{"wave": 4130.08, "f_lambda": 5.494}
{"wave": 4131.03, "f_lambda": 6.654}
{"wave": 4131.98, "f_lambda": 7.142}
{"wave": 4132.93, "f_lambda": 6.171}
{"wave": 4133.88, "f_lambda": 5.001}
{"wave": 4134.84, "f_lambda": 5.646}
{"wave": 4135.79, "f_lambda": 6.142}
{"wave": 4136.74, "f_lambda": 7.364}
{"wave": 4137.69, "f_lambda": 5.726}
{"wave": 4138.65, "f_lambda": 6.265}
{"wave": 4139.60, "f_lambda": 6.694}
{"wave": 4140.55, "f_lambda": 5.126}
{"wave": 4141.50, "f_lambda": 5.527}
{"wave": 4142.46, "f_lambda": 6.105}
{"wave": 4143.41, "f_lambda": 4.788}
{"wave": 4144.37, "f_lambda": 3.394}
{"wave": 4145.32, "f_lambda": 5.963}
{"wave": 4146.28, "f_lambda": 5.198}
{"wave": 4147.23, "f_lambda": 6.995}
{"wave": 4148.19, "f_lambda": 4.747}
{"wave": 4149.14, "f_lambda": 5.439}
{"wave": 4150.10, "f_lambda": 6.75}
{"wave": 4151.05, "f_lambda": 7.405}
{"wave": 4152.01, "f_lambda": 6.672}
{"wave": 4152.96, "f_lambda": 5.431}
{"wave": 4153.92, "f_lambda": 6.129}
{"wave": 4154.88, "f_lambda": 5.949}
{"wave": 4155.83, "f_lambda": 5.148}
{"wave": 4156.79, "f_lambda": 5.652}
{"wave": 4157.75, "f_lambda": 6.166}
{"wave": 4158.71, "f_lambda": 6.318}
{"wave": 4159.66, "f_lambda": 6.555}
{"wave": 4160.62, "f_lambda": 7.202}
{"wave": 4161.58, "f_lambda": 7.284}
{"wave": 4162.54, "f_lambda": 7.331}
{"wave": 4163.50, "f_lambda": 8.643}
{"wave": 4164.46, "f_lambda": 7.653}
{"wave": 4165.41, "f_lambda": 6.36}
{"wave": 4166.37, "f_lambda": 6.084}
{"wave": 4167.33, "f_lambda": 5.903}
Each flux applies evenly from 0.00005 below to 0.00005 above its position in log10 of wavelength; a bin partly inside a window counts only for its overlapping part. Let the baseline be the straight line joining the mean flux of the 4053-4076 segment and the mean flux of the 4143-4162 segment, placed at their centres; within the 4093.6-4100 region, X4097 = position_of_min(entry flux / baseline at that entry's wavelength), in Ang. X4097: 4095.98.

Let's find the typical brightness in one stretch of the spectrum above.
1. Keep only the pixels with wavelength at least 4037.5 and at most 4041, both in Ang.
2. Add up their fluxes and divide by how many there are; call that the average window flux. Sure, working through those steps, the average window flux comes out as 7.1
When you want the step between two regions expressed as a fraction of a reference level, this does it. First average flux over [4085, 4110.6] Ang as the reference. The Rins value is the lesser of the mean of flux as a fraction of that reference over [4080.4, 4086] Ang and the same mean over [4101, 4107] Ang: 0.89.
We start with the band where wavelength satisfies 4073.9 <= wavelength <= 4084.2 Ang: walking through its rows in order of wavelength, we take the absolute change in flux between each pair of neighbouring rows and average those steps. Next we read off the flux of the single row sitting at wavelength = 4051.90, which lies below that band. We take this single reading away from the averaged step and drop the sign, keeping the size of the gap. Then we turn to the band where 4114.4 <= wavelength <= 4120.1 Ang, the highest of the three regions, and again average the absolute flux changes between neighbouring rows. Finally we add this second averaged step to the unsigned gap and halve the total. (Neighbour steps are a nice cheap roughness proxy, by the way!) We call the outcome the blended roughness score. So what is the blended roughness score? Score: 3.75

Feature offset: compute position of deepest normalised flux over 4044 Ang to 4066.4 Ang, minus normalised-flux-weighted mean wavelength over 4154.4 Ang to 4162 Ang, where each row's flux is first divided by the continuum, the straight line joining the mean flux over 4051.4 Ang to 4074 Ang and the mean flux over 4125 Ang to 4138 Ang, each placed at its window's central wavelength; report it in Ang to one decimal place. -112.1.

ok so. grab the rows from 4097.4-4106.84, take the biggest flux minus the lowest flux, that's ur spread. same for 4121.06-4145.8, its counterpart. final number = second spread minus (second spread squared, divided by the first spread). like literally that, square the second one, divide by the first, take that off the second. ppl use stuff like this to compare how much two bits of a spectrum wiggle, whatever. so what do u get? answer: -10.3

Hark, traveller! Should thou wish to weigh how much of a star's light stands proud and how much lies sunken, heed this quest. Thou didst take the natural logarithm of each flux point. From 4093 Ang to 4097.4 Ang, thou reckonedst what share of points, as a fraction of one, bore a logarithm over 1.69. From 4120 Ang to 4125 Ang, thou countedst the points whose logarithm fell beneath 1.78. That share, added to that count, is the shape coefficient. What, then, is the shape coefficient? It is 3.6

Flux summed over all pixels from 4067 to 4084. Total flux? 108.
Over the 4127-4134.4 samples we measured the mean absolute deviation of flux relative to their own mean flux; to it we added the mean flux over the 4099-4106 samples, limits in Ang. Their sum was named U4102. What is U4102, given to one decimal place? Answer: 5.4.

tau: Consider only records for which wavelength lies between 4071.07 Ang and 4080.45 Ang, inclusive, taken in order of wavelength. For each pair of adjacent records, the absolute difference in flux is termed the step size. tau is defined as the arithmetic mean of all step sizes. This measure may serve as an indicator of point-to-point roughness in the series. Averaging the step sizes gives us 0.41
